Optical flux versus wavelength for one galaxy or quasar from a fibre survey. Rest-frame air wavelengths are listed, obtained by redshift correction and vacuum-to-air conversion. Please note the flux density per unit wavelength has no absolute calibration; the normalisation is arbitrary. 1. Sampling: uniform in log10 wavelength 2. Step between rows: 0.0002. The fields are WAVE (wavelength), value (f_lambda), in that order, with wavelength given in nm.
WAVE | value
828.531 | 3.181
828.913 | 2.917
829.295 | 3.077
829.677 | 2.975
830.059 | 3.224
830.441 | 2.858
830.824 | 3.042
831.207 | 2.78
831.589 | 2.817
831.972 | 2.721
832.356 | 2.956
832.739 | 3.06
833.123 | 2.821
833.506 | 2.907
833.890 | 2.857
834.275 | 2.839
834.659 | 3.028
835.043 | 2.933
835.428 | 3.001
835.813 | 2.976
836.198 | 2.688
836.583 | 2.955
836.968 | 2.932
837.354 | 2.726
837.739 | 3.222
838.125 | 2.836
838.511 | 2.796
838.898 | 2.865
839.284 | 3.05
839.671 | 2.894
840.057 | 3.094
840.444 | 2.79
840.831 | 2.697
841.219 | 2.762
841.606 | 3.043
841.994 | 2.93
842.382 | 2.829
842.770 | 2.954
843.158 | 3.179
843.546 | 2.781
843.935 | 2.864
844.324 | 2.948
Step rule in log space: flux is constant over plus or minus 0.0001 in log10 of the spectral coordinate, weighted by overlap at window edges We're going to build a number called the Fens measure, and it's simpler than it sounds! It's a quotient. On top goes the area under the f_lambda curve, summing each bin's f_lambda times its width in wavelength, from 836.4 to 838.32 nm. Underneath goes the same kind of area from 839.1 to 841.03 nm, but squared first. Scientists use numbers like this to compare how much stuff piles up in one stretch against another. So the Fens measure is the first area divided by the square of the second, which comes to 0.179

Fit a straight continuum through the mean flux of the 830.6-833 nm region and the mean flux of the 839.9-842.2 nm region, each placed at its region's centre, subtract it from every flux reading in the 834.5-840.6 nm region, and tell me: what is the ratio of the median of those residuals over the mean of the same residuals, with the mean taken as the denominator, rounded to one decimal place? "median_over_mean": 1.2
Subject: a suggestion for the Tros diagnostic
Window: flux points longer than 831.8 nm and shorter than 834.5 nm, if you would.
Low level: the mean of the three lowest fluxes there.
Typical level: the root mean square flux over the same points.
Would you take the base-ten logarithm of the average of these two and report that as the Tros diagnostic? 0.4530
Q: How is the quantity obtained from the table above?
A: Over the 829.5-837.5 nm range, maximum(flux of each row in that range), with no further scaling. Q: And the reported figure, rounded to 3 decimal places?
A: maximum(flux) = 3.224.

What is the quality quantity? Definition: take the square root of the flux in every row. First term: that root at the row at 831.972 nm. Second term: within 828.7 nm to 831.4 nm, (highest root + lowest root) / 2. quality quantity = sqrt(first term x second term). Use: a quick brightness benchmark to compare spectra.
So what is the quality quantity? 1.69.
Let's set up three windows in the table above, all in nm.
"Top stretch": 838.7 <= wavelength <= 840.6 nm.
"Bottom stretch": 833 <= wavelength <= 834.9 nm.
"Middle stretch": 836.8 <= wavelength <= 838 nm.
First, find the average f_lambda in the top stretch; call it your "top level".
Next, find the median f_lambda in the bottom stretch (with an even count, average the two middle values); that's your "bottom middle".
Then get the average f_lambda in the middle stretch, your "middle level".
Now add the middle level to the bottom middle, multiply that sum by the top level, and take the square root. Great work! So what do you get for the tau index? 4.13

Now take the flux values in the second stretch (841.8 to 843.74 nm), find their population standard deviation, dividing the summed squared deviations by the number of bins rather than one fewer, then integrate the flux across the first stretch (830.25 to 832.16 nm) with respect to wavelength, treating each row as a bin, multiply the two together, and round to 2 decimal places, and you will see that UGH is 0.75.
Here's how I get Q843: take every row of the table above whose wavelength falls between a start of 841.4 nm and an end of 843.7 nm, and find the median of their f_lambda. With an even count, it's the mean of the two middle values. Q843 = 2.94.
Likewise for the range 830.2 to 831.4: 2.86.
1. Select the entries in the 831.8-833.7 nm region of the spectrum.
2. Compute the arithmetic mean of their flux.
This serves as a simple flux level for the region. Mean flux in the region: 2.89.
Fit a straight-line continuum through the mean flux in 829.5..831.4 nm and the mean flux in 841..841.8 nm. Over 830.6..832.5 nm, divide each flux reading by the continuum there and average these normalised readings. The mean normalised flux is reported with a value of 0.96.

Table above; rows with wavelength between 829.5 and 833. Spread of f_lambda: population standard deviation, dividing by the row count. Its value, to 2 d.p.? 0.15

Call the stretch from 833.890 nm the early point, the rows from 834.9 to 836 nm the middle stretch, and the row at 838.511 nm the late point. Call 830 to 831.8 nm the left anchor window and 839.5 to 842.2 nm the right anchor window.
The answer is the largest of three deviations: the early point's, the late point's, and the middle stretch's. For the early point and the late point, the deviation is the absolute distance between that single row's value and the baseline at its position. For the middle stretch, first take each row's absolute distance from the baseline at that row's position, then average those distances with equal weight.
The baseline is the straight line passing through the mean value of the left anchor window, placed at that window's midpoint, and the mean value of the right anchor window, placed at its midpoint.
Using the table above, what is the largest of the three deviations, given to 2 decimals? 0.10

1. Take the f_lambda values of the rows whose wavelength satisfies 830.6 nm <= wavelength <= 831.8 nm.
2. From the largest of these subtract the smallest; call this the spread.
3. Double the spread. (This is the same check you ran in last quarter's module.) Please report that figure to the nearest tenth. 0.5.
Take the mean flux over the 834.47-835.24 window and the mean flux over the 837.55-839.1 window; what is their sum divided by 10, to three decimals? 0.591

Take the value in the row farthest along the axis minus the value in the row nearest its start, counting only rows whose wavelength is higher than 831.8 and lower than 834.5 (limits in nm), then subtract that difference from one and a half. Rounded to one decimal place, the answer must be 1.4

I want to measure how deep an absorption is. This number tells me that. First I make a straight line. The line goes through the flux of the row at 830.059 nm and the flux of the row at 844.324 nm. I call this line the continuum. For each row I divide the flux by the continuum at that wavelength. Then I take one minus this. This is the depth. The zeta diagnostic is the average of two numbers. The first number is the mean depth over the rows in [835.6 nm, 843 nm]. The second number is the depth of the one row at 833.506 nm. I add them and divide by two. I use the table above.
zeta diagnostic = 0.064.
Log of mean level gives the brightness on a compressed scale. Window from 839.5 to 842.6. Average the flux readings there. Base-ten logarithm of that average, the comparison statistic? 0.459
